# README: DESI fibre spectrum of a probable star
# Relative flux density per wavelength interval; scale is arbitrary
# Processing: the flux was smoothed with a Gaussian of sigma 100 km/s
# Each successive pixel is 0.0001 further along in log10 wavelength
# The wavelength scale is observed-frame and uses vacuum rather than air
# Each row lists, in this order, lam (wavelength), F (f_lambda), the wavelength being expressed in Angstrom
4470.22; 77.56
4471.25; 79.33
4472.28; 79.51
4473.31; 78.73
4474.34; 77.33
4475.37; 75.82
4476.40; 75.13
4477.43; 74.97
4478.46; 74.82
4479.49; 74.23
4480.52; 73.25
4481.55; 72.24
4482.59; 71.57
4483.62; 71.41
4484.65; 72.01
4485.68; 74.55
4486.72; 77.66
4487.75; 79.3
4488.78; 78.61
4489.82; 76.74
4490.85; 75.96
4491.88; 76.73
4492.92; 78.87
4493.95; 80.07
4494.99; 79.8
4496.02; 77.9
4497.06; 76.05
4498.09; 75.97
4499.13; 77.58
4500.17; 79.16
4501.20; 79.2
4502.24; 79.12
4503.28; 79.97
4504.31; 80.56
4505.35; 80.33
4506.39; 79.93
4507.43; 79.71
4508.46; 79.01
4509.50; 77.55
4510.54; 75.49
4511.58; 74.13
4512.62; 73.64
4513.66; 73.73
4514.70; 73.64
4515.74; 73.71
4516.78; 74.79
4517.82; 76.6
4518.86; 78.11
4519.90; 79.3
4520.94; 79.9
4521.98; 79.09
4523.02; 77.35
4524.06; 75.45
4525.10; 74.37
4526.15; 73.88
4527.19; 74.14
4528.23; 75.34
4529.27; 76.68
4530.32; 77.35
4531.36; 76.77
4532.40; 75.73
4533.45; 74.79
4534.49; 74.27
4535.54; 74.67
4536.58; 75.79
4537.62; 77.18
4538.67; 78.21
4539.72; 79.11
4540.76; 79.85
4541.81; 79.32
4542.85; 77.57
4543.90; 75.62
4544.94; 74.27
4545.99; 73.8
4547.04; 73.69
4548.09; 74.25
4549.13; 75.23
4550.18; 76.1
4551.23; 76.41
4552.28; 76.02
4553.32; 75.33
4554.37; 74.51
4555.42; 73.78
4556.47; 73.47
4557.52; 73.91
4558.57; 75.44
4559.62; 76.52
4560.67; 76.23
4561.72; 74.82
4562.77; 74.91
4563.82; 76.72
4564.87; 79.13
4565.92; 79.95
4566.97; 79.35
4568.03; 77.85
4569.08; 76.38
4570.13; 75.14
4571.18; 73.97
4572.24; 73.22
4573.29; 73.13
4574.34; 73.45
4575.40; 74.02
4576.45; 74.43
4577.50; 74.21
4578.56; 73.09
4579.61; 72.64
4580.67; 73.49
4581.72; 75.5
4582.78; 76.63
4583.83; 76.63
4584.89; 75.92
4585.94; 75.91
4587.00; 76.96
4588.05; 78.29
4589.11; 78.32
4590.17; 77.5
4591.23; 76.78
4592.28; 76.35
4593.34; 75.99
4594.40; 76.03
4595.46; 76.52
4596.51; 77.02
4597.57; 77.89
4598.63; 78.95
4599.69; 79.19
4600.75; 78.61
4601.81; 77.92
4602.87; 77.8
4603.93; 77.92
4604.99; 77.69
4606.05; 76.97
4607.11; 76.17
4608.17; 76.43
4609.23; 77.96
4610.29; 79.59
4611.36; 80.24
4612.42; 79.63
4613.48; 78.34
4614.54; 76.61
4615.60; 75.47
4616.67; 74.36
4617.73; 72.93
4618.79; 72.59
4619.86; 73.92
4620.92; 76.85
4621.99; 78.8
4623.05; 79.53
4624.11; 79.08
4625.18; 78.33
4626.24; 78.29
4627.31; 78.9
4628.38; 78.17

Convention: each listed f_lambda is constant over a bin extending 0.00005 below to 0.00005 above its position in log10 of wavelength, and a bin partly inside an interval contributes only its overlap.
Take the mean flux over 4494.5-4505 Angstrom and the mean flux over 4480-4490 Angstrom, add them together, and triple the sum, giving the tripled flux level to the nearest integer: 460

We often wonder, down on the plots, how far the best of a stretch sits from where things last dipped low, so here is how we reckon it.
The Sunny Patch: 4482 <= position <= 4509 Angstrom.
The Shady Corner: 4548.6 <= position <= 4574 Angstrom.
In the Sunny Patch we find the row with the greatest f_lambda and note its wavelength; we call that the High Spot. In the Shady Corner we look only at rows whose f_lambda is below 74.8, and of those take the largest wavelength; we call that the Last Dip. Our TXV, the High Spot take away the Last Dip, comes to -69.0 Angstrom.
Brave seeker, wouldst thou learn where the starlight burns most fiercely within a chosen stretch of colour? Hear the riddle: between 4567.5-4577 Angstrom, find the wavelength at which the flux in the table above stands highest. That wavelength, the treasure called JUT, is 4568.03 Angstrom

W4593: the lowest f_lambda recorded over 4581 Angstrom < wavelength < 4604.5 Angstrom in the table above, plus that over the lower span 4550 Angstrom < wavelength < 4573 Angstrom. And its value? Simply 148.7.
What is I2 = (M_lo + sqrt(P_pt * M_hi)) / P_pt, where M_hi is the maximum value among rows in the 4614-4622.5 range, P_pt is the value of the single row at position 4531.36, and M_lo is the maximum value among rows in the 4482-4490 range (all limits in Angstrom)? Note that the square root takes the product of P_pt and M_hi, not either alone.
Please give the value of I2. 2.05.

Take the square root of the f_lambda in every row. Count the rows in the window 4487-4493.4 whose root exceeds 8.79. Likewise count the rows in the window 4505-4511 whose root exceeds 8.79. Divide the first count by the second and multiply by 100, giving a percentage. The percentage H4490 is 60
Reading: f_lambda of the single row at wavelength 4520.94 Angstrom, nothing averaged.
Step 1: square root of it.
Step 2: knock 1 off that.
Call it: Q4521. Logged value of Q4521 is 7.94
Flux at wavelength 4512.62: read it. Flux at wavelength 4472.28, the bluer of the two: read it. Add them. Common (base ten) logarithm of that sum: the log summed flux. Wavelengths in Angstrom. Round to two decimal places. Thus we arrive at 2.19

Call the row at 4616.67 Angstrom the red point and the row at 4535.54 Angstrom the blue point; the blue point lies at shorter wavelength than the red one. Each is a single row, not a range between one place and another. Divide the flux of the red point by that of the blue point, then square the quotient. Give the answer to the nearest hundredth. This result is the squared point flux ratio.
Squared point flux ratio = 0.99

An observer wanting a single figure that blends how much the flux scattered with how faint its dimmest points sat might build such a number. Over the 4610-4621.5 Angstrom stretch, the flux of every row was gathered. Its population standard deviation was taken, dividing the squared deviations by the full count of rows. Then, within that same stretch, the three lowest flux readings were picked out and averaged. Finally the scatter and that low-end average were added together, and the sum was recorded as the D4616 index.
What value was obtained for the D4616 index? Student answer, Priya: 75.8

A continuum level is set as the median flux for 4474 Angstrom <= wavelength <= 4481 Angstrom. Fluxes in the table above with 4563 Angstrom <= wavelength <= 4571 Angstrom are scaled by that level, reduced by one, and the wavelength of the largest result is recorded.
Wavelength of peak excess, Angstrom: 4565.92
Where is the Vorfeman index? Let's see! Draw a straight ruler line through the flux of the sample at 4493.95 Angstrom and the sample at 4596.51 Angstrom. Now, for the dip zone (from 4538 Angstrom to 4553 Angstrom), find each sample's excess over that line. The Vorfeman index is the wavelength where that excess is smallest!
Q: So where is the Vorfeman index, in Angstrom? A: 4547.04 Angstrom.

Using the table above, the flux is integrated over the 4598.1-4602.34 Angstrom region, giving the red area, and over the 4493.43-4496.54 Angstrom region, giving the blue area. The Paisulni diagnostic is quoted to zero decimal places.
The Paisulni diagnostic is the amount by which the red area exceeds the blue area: 87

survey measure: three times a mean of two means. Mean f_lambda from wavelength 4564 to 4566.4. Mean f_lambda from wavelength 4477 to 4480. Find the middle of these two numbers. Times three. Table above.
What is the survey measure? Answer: 231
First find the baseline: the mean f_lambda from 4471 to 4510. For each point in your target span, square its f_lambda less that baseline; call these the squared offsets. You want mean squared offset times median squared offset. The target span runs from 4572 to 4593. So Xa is 13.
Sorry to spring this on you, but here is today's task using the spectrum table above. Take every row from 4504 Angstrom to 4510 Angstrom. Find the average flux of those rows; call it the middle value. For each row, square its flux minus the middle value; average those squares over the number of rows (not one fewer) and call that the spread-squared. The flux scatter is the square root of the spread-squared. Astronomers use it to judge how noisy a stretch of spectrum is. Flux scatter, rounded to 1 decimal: 1.0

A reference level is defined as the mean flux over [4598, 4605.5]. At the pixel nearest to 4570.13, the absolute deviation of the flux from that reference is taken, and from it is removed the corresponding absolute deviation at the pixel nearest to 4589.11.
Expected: 3.1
